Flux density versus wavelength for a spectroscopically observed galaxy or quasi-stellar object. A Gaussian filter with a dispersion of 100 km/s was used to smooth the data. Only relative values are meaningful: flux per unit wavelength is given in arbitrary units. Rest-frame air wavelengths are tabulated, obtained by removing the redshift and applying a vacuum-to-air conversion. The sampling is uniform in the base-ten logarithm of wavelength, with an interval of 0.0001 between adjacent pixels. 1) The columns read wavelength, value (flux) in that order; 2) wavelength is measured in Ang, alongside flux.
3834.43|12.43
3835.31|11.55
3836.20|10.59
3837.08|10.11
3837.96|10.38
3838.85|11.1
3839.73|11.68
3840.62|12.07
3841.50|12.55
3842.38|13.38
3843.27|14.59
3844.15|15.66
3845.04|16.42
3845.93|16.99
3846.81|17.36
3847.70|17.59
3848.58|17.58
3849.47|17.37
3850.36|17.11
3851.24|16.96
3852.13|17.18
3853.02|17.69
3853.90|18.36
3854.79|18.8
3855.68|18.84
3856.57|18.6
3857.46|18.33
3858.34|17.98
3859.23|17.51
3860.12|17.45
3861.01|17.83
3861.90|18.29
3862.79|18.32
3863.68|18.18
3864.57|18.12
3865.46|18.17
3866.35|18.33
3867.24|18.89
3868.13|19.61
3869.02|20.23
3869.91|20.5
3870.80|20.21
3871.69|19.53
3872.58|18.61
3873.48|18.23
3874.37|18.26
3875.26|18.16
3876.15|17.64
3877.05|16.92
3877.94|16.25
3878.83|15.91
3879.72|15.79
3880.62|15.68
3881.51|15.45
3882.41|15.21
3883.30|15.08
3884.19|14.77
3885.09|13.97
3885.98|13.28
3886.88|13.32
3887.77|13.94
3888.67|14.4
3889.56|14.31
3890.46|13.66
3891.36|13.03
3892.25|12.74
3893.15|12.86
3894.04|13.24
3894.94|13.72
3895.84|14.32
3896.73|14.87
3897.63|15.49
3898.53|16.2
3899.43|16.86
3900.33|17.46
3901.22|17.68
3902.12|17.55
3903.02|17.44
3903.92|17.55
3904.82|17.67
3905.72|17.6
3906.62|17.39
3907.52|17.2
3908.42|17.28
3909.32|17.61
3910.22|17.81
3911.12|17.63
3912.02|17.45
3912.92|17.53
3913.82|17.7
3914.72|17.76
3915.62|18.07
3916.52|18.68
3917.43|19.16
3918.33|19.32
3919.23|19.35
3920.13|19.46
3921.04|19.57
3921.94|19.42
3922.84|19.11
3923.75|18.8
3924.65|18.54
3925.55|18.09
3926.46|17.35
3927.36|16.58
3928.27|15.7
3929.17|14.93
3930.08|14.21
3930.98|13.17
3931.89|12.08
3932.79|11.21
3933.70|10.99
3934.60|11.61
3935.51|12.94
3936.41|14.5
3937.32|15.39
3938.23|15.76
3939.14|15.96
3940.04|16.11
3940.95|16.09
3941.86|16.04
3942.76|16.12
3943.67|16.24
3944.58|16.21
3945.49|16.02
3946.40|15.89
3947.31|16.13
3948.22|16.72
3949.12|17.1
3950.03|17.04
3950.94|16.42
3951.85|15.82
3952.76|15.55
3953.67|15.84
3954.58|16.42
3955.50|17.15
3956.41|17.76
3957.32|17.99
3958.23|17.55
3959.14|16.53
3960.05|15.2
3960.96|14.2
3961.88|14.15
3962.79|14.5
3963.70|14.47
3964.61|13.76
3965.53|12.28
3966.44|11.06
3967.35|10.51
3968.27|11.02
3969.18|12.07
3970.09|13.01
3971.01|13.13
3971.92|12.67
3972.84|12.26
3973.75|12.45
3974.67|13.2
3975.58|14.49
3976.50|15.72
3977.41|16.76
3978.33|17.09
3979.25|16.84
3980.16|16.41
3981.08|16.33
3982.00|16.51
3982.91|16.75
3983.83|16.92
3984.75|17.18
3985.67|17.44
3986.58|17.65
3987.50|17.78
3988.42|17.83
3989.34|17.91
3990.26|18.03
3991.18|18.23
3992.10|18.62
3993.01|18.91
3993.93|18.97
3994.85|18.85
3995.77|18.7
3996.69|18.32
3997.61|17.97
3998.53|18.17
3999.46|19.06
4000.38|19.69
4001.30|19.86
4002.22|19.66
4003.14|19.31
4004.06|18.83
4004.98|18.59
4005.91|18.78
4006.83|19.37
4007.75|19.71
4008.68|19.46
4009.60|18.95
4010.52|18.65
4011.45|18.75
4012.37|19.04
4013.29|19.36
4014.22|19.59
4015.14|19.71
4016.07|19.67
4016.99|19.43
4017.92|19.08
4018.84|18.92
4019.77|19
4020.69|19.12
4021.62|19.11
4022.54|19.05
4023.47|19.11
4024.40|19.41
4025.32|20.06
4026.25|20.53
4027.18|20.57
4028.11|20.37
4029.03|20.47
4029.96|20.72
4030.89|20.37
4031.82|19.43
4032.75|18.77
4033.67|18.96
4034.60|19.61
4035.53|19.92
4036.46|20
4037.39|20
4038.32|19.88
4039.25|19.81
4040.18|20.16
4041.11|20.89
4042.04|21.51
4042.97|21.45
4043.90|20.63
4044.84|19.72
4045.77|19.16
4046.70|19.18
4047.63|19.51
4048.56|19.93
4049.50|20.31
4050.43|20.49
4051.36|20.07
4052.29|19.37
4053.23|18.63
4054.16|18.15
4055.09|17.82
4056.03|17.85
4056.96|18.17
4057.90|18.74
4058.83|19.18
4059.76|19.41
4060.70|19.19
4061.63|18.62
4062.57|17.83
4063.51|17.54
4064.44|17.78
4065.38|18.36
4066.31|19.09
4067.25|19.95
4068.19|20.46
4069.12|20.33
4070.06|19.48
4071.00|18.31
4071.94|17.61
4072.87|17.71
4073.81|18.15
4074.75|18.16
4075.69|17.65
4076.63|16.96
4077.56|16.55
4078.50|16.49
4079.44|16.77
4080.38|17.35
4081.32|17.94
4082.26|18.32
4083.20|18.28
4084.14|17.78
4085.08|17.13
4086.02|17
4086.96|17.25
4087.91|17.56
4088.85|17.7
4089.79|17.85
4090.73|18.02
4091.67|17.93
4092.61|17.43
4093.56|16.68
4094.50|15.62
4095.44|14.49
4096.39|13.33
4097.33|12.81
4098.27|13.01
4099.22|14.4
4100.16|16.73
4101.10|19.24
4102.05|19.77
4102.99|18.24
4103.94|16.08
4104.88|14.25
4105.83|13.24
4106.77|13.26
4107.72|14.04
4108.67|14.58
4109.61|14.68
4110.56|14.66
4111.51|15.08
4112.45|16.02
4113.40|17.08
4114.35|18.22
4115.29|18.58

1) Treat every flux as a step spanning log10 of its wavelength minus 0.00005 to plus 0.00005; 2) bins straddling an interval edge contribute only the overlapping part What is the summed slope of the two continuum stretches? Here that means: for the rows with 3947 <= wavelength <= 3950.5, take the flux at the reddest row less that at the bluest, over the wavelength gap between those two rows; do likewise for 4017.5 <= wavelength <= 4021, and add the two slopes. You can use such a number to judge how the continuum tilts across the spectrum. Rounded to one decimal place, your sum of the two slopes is 0.3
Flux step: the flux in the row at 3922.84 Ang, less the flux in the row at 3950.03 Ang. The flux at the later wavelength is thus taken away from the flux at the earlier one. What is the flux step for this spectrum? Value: 2.1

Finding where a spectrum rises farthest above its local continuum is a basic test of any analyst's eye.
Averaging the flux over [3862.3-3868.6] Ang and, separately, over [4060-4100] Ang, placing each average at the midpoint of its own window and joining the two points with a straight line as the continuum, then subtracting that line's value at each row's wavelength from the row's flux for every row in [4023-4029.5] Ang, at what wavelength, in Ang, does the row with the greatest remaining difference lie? 4027.18 Ang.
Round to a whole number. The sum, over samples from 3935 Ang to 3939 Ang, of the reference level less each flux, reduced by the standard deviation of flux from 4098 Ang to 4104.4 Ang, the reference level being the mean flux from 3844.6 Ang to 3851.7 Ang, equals 8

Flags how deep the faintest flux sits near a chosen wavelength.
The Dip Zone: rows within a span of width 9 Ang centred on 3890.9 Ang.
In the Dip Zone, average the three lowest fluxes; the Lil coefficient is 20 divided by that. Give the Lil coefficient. 1.6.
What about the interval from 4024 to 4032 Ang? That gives 1.0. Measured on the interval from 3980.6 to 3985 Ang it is 1.2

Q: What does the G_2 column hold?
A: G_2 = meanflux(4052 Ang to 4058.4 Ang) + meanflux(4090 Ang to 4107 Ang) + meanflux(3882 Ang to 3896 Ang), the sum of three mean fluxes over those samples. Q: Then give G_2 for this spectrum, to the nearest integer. 48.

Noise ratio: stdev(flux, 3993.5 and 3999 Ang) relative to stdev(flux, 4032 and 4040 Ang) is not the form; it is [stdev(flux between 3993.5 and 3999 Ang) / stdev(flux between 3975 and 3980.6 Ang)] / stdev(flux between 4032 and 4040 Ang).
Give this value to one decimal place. 0.9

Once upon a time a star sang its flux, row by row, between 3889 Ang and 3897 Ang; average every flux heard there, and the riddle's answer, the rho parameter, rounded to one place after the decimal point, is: 13.6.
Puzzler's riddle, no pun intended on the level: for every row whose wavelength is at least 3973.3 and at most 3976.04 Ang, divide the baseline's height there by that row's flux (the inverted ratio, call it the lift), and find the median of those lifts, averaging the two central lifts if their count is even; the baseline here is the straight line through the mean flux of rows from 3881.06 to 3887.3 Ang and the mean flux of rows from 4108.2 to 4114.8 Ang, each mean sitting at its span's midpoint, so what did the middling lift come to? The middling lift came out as 1.13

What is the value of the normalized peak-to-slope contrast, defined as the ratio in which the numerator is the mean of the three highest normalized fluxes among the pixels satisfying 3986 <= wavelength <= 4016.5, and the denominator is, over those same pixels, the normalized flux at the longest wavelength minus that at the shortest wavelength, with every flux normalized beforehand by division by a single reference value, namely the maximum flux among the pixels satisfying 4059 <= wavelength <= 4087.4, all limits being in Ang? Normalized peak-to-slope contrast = 10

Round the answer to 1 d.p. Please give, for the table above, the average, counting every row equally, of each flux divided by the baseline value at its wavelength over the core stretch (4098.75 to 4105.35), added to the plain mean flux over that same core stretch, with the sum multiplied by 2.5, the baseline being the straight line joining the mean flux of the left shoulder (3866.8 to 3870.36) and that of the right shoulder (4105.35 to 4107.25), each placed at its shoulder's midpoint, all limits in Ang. 45.6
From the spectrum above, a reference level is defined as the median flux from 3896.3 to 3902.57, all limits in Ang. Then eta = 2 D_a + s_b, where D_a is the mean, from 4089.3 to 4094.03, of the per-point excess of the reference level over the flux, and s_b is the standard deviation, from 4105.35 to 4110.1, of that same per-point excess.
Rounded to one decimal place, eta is -0.8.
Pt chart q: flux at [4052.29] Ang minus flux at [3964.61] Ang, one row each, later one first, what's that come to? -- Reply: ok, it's 6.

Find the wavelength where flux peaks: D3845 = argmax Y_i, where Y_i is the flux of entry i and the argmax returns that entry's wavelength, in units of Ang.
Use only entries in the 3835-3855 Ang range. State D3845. 3854.79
